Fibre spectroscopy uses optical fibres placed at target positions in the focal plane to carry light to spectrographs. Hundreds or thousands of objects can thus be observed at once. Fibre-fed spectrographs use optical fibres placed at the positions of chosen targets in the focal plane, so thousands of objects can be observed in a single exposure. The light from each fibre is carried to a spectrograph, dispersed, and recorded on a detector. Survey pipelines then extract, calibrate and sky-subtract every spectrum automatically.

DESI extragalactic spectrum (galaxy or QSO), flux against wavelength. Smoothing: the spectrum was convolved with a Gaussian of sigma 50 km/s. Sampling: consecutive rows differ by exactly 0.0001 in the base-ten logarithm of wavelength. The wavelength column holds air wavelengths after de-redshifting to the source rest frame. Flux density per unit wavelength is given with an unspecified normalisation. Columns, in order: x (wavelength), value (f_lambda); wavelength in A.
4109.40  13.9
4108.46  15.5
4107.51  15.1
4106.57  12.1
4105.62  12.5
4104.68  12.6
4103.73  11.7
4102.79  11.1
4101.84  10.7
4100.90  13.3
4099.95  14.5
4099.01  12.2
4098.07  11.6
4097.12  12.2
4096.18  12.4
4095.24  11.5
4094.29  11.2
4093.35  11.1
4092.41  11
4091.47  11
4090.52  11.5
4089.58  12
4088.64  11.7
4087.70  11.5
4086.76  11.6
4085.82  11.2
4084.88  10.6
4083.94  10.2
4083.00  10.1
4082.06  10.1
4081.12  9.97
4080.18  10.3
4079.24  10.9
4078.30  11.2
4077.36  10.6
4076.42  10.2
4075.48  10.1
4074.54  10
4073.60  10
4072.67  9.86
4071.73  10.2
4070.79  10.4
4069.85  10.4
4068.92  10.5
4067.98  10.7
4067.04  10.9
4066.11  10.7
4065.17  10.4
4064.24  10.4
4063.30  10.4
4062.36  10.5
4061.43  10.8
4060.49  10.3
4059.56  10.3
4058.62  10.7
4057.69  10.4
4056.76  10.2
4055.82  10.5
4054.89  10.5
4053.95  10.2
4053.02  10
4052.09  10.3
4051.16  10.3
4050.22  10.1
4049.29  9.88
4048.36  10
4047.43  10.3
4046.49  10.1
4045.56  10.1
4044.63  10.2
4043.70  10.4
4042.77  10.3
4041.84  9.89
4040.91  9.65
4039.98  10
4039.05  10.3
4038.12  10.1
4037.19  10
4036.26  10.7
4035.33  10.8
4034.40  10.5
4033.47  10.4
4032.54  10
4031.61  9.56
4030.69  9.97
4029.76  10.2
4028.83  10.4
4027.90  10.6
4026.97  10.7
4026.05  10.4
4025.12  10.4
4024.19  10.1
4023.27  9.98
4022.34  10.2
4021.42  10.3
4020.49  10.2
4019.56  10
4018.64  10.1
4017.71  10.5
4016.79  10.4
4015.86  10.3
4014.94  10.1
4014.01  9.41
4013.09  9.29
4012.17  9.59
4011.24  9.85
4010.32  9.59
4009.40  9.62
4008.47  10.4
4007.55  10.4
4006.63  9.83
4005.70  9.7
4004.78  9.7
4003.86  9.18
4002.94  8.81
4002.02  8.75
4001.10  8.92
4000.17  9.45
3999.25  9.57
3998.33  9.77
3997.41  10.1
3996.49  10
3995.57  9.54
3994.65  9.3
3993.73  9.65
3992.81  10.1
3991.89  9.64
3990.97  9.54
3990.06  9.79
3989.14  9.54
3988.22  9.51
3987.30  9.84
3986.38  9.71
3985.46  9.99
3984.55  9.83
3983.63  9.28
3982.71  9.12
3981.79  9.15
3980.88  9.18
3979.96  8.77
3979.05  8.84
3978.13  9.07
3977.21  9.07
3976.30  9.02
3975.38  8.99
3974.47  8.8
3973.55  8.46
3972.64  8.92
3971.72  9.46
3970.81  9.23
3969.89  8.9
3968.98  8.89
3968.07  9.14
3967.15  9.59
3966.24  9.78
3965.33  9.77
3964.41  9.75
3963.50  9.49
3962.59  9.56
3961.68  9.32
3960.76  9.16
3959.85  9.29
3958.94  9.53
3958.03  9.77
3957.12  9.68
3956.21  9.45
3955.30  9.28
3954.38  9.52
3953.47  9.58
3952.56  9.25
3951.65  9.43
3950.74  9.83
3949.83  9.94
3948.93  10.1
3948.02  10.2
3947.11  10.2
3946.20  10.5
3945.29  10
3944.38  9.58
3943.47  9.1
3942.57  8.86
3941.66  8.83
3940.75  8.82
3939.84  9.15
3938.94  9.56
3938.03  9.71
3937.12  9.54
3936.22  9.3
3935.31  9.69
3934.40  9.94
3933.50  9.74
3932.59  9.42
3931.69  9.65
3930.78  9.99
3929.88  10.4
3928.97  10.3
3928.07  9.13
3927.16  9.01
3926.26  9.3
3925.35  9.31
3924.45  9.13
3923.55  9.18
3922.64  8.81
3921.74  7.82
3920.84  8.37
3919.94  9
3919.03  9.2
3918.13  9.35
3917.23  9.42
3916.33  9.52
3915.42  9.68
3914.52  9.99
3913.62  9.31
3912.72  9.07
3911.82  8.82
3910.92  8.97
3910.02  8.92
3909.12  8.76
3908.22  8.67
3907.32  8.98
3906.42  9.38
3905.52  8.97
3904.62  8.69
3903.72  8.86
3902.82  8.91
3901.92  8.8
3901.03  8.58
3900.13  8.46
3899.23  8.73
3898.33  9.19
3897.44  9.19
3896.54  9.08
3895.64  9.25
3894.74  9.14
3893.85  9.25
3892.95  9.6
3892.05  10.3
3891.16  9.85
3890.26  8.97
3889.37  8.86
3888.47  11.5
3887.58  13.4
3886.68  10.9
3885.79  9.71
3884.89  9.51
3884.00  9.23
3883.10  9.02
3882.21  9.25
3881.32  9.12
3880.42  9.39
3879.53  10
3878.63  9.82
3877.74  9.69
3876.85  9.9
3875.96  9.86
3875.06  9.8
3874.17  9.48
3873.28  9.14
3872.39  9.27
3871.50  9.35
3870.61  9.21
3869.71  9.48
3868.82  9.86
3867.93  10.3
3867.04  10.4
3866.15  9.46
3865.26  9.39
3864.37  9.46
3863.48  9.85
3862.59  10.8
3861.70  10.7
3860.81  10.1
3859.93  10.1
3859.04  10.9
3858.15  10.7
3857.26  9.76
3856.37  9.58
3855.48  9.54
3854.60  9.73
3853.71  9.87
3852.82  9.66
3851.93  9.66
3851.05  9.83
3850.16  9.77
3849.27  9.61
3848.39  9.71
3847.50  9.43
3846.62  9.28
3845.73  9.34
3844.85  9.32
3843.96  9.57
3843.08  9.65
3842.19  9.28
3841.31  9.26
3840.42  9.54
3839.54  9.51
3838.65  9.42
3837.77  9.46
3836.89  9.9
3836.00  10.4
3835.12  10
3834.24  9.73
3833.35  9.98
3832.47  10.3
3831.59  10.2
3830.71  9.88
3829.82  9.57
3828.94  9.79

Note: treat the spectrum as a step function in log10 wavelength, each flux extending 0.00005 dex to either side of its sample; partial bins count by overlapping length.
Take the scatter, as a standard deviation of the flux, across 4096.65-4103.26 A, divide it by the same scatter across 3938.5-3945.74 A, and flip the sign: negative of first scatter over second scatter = -3.0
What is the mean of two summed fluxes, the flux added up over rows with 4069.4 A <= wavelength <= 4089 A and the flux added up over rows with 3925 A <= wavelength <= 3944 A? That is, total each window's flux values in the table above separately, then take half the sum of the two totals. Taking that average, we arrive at 210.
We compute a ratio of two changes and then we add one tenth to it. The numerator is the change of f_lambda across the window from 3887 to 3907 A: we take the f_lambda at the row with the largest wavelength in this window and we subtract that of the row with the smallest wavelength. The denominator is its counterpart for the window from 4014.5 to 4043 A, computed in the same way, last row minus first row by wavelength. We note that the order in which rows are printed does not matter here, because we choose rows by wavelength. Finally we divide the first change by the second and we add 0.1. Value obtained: -20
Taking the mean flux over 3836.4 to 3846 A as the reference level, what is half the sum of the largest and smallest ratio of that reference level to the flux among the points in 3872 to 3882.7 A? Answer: 0.99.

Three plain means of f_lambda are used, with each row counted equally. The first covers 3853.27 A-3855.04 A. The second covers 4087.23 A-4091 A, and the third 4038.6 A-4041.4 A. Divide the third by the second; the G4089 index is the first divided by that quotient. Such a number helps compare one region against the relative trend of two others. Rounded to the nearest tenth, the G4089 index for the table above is 11.5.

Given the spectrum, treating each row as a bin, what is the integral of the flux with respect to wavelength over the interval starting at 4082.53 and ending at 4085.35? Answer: 29.1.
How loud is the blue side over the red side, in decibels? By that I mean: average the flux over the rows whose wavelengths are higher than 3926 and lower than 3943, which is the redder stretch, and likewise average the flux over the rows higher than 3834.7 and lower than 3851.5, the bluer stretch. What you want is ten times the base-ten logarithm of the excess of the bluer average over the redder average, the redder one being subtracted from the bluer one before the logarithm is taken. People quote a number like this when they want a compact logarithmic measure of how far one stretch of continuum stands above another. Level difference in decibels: -10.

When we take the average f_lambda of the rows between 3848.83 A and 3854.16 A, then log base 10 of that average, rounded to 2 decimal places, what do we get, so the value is 0.99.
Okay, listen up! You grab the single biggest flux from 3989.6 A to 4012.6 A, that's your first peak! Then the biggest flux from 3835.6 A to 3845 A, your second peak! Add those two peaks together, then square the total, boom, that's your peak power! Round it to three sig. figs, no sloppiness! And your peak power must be 433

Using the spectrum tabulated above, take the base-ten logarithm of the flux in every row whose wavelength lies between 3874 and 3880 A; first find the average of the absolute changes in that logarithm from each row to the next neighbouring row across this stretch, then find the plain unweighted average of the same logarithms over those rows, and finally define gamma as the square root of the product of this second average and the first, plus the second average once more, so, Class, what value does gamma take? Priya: 1.07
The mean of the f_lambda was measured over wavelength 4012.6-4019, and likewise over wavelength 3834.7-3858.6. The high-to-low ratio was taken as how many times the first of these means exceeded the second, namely 1.04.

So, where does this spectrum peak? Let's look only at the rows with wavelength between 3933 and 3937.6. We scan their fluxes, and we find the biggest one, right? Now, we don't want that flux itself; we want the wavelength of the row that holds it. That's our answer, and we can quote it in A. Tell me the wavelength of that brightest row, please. 3934.40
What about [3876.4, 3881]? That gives 3879.53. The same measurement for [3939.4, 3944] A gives 3939.84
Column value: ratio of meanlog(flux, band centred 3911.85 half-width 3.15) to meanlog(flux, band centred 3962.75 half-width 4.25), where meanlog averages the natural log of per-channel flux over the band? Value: 0.98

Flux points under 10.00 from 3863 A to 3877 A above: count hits 14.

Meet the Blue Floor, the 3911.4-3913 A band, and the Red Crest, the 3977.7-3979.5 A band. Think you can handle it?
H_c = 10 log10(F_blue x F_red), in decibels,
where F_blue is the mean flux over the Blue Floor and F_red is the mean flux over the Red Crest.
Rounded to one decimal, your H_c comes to 19.0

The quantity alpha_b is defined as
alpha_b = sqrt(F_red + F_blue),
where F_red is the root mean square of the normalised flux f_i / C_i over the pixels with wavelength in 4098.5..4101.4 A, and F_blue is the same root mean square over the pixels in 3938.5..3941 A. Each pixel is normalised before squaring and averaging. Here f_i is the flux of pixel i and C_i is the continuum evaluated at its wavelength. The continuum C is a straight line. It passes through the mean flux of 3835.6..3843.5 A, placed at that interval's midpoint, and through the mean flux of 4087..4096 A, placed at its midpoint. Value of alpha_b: 1.43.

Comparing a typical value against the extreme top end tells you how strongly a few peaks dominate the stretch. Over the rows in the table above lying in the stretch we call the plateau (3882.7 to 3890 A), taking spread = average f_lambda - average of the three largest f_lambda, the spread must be -1.7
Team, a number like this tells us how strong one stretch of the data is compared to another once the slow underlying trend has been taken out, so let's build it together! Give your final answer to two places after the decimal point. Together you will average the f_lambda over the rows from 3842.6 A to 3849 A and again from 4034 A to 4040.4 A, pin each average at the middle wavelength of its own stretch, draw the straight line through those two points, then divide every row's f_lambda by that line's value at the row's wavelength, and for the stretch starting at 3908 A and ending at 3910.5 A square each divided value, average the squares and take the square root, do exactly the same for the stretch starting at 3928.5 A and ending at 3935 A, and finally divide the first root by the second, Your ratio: 0.89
